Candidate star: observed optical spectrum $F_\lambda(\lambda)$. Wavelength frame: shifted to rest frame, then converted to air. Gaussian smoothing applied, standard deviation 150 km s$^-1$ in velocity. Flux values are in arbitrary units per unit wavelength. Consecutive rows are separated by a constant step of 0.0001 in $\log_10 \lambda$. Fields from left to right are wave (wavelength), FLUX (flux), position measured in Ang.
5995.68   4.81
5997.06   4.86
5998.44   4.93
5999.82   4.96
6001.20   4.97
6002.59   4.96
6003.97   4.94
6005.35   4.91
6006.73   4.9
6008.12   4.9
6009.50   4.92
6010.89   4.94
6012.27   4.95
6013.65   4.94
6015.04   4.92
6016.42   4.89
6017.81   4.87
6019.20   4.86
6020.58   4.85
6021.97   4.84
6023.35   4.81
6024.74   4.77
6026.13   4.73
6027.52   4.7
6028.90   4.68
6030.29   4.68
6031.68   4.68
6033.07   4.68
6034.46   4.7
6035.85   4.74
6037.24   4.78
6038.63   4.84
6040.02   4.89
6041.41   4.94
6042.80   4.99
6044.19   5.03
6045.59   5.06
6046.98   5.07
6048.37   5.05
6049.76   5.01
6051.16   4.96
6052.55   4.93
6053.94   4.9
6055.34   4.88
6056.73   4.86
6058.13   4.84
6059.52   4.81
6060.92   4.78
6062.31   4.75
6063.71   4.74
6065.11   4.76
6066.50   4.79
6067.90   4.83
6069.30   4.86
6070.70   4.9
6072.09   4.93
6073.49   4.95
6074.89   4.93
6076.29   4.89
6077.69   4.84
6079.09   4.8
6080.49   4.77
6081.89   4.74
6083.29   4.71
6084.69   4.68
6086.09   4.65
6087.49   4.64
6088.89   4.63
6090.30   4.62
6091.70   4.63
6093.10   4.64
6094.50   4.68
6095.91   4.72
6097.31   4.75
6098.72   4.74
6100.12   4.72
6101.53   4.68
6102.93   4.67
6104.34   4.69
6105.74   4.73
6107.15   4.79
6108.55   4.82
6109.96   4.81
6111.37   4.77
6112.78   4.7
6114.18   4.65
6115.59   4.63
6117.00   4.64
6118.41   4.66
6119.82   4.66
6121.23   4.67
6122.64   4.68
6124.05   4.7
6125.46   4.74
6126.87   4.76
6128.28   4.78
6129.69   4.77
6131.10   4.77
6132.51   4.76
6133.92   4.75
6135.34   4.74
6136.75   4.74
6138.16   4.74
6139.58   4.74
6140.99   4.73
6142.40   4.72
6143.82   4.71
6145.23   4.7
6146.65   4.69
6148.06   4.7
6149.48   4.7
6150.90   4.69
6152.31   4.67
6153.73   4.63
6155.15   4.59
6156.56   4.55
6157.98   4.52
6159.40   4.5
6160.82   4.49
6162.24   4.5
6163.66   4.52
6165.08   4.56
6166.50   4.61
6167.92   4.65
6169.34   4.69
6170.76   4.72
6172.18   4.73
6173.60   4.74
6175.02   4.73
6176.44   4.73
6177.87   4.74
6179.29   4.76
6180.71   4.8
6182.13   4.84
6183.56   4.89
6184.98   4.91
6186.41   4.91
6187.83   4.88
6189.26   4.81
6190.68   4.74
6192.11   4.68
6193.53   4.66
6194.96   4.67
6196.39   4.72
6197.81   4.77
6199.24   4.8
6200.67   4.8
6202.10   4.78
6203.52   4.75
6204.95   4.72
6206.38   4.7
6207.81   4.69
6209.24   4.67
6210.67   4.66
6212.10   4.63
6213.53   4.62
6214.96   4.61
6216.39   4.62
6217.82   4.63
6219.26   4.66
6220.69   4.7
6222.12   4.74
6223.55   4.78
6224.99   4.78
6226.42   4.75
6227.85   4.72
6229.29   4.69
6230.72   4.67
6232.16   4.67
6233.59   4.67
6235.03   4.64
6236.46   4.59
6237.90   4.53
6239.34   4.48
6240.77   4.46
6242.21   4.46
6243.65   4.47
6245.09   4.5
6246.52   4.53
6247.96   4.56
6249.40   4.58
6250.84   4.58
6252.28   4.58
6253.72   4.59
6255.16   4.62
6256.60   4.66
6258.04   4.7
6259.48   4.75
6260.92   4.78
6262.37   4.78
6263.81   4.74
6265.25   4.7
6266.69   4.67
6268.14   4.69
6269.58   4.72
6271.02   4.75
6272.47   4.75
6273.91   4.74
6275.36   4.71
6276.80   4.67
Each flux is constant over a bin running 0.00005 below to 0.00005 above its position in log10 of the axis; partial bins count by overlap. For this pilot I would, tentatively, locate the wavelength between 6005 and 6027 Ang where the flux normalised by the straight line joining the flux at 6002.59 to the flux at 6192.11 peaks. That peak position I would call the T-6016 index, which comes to 6012.27 Ang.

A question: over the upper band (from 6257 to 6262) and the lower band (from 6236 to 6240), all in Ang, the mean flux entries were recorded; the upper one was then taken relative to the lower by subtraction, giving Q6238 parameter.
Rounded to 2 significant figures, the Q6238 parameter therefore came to 0.21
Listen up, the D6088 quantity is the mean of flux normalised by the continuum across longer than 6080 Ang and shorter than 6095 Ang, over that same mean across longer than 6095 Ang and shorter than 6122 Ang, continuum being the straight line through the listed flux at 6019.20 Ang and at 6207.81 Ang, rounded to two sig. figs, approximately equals 0.99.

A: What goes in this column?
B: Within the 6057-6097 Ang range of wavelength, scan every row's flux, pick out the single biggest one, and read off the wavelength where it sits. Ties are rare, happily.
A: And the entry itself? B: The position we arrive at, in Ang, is 6073.49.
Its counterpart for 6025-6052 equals 6046.98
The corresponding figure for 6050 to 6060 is 6051.16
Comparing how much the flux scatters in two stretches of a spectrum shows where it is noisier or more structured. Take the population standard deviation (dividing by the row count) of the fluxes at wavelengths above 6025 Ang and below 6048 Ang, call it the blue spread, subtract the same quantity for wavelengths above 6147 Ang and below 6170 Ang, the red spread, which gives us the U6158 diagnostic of 0.07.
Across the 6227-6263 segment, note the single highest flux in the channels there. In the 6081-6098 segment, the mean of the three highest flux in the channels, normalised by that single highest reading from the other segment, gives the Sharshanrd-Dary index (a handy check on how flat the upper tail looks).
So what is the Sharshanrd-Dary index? 0.99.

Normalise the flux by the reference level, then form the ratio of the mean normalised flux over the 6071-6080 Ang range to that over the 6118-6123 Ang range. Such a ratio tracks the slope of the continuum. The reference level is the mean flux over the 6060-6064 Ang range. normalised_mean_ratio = 1.048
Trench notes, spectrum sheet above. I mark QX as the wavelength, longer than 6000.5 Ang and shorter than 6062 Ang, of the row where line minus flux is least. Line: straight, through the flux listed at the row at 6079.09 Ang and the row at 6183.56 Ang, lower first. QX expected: 6046.98 Ang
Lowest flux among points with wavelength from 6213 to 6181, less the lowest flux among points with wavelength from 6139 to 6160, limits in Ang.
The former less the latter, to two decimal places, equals 0.13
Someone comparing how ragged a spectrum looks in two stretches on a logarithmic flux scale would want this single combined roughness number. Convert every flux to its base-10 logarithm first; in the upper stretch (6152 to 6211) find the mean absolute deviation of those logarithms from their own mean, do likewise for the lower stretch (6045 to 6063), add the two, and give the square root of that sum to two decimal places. 0.13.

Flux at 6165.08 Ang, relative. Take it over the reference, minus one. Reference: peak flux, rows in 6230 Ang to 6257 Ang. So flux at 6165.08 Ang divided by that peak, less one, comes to -0.02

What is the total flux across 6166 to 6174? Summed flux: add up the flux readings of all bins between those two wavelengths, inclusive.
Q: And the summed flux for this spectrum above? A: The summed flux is 28.1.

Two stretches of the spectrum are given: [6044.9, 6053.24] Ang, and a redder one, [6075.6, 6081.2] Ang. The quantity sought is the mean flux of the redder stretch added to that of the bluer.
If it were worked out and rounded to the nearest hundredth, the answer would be 9.84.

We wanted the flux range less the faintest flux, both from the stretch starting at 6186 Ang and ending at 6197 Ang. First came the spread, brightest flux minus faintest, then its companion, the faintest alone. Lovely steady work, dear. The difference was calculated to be -4.41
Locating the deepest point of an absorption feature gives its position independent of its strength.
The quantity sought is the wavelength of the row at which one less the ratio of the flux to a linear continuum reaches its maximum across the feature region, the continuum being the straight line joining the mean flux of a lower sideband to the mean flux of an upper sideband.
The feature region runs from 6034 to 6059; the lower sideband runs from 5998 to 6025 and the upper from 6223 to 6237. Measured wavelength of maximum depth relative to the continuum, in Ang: 6034.46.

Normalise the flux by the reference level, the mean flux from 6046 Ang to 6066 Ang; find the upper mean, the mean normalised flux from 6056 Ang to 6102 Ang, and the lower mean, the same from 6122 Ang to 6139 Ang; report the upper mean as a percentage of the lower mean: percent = 100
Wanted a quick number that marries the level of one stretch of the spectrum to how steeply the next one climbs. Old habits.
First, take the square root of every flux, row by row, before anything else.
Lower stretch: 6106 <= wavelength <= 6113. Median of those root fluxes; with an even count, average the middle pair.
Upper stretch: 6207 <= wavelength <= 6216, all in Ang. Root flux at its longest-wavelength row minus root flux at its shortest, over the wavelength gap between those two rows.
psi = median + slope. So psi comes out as 2.186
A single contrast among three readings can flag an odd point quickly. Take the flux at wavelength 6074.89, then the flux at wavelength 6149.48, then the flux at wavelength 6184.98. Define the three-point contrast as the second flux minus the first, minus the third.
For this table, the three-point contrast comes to -5.14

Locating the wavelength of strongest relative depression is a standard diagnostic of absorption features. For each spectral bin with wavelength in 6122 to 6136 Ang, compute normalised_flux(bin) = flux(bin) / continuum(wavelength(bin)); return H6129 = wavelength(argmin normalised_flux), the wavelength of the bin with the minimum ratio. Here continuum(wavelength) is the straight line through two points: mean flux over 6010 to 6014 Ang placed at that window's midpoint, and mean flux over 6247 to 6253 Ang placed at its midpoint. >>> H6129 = 6122.64 Ang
